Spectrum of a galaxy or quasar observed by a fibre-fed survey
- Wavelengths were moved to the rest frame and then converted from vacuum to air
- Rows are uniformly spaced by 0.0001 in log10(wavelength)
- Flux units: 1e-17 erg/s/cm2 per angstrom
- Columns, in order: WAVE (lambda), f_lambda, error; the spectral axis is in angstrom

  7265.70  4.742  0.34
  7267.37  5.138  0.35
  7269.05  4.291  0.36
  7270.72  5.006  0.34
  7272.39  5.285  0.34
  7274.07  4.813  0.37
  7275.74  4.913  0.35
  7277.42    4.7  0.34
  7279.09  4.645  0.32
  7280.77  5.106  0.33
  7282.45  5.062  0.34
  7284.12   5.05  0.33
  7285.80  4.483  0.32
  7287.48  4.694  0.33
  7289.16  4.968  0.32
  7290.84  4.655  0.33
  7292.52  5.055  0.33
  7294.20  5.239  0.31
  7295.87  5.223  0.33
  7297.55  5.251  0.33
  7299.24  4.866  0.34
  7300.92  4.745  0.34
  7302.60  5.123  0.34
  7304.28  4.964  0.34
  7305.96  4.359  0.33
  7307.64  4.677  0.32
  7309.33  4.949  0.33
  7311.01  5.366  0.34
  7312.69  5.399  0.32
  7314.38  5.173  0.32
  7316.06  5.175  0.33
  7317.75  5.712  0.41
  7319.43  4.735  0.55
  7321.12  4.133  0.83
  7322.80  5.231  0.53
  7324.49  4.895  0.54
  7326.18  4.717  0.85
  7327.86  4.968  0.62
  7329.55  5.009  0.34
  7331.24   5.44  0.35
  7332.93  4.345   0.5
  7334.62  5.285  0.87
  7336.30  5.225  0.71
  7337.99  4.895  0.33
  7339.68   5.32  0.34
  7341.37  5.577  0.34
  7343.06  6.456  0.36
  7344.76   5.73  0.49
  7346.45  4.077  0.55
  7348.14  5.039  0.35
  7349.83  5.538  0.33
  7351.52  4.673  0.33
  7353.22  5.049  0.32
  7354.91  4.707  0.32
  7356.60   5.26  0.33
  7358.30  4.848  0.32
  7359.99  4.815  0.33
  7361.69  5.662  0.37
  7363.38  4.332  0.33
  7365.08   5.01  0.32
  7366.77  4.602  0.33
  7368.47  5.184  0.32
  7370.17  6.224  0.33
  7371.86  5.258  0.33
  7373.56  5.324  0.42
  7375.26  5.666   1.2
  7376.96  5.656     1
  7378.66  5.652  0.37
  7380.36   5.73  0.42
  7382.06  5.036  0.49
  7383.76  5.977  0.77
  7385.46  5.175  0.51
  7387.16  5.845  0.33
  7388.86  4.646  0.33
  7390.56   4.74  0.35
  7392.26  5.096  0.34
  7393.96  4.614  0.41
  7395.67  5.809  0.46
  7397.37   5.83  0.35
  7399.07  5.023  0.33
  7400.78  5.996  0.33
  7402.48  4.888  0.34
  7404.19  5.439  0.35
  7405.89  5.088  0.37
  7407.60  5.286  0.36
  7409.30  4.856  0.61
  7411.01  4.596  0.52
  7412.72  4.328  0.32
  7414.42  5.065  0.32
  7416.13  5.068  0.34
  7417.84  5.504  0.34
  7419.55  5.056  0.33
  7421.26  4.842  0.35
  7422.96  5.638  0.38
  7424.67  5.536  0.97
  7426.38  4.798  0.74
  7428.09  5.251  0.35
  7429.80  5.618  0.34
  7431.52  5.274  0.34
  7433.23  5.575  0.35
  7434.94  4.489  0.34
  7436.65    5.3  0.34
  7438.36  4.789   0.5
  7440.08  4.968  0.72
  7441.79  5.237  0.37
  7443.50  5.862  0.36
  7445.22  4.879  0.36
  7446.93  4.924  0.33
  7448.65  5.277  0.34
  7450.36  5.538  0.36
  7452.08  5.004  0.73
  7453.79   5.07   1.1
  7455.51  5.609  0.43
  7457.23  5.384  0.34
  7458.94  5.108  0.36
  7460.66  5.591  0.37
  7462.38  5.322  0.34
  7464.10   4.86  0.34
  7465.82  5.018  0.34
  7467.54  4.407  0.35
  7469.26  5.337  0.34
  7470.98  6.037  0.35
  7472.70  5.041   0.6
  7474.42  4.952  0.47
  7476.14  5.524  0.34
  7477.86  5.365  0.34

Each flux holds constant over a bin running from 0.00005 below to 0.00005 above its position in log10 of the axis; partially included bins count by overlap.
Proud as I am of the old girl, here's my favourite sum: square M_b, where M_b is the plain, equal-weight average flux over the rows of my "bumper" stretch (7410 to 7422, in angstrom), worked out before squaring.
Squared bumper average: 24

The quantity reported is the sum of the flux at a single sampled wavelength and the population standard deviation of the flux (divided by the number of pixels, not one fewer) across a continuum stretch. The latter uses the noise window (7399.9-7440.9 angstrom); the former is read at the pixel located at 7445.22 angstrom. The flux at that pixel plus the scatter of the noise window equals 5.27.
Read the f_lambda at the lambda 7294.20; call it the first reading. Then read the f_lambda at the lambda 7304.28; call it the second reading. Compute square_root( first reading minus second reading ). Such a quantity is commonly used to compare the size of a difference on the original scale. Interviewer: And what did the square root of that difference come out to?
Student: 0.52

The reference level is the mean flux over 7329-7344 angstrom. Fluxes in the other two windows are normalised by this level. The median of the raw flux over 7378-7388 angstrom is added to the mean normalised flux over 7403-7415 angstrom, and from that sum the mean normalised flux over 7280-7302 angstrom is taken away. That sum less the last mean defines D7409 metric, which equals 5.69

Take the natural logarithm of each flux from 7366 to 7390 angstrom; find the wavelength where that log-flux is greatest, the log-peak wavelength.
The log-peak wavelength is 7370.17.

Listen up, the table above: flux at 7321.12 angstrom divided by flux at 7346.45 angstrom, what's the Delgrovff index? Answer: 1.01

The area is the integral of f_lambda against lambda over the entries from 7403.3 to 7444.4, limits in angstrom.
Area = 211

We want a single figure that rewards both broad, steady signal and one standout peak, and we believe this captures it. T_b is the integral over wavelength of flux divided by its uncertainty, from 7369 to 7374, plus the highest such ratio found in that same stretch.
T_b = 99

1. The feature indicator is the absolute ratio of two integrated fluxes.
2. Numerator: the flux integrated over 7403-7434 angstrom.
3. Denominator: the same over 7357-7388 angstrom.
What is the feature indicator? 0.97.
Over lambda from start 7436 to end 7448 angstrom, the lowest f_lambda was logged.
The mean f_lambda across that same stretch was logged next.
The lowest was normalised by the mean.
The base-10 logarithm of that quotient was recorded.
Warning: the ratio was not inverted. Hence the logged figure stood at -0.030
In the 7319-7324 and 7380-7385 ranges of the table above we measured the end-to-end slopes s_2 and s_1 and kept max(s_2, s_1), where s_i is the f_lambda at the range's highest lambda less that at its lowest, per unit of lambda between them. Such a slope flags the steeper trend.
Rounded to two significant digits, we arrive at 0.15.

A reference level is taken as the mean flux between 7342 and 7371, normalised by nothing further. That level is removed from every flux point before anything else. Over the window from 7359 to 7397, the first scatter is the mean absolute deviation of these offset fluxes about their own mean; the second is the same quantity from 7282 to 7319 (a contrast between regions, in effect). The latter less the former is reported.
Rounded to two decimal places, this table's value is -0.19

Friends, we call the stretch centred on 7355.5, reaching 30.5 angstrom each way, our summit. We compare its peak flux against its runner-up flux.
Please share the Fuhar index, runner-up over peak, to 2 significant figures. 0.96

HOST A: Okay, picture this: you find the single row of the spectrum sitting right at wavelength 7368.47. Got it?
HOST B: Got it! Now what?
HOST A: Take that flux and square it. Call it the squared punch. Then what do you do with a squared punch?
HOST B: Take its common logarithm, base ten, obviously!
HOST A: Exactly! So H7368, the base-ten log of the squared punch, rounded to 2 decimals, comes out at 1.43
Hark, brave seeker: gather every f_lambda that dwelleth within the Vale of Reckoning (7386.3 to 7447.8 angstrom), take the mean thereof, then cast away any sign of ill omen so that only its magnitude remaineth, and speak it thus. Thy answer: 5.16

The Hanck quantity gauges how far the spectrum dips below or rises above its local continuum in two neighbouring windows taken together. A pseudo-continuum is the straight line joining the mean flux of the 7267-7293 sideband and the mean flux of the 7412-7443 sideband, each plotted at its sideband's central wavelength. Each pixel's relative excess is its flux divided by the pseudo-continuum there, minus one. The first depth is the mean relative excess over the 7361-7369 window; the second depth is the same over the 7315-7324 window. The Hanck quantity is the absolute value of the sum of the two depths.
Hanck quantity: 0.00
